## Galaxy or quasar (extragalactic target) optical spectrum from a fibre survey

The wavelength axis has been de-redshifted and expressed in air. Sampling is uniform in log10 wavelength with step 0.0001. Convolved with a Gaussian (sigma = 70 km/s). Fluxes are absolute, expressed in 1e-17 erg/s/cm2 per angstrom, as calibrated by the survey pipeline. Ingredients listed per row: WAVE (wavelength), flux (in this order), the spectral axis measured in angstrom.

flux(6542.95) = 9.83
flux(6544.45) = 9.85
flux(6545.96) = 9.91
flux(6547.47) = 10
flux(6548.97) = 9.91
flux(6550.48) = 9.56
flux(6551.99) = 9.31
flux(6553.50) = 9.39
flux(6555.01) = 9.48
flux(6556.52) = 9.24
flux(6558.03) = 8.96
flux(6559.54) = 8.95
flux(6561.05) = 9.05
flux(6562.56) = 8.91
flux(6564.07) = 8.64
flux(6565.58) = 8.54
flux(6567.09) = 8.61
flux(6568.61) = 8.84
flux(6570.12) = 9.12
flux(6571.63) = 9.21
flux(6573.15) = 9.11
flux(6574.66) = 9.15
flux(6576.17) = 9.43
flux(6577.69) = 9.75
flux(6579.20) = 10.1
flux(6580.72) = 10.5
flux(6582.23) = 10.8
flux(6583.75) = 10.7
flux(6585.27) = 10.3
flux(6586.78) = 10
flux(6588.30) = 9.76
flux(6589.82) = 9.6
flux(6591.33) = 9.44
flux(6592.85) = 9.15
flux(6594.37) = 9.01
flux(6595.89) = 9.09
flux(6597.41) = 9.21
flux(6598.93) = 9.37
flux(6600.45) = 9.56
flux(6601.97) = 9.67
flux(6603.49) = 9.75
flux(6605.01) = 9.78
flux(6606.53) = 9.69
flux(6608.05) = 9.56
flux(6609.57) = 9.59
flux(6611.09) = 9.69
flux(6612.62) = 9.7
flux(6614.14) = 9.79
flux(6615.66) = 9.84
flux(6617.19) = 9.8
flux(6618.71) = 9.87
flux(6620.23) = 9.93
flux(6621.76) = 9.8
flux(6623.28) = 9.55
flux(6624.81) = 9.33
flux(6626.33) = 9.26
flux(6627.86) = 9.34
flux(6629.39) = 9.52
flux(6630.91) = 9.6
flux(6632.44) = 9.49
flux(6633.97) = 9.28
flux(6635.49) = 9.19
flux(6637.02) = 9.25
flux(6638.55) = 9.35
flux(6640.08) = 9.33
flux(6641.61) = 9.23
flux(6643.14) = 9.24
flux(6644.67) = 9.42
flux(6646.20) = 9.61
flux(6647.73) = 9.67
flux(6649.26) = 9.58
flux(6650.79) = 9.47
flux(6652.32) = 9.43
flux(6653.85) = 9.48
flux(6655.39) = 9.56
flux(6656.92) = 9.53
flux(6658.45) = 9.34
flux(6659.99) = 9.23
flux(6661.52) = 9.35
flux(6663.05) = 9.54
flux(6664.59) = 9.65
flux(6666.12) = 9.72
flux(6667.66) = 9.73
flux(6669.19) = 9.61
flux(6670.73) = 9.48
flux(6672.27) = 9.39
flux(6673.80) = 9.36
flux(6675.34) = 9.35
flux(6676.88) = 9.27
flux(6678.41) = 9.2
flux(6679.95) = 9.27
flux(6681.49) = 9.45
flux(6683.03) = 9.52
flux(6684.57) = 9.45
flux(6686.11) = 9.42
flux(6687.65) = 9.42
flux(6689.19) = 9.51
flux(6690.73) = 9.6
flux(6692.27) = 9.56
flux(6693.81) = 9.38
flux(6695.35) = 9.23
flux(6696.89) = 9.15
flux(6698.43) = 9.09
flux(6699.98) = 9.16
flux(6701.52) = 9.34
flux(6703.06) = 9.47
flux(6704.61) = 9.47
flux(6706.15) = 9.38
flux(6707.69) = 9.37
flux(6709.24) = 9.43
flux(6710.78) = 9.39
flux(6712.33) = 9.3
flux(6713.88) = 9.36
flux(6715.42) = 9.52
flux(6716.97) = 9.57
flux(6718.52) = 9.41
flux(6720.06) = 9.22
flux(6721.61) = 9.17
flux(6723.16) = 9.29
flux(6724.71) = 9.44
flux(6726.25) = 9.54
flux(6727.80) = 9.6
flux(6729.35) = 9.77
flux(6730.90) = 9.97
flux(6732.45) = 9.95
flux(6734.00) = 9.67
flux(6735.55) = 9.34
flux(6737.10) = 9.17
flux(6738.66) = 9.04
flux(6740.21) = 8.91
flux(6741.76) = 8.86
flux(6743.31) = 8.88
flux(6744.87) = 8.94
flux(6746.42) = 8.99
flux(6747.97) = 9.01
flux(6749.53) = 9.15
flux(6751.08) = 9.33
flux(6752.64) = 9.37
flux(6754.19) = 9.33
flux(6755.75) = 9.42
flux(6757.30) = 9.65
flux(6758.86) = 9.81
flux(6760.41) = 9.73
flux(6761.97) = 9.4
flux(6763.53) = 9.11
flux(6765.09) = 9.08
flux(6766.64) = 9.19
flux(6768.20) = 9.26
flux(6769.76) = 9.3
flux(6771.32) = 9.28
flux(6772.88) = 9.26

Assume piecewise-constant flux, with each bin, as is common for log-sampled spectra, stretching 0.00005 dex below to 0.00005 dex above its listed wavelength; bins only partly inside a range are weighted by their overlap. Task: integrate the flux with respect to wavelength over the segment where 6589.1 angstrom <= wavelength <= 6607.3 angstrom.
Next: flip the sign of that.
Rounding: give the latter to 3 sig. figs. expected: -172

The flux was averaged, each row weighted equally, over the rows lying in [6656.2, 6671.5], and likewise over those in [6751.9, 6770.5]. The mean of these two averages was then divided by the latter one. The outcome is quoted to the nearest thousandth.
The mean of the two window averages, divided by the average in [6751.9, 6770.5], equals 1.007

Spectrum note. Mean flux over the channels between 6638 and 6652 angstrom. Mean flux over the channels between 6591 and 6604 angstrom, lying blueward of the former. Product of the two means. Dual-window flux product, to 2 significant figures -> 88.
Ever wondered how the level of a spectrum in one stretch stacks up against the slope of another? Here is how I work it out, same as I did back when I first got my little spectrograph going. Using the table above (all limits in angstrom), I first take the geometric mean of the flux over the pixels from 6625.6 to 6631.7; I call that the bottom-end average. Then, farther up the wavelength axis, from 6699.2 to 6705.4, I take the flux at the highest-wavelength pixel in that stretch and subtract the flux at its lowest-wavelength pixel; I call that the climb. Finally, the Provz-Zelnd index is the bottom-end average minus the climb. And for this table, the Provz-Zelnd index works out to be 9.1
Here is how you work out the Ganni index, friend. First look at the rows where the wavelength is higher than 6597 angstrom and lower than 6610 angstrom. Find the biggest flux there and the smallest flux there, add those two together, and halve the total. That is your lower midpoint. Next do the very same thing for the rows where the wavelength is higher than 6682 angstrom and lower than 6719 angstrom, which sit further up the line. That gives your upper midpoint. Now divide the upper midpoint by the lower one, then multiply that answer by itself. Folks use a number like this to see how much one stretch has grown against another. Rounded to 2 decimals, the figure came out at 0.97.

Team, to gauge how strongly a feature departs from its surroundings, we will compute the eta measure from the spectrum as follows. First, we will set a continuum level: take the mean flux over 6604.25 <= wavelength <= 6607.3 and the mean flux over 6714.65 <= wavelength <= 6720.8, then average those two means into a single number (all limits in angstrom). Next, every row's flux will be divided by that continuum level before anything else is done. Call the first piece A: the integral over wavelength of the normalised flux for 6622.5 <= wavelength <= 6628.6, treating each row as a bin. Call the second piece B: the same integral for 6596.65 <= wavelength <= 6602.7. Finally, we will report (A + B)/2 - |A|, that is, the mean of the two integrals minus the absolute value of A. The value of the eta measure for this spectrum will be 0.0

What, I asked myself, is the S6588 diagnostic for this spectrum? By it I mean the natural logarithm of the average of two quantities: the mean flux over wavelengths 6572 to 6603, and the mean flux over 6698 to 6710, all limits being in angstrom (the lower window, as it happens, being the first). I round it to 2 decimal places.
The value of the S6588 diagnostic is 2.25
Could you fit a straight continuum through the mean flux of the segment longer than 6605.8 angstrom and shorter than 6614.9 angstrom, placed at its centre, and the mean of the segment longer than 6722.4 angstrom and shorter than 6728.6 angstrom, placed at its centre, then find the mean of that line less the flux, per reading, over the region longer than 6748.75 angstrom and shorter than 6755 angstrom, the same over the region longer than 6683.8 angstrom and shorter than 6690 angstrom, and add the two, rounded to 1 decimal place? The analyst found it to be 0.2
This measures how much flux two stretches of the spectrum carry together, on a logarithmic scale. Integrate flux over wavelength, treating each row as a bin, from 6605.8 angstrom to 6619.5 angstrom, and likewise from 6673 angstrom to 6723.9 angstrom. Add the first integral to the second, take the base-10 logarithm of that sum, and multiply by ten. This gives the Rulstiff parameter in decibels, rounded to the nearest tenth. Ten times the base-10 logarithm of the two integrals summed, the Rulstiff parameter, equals 27.9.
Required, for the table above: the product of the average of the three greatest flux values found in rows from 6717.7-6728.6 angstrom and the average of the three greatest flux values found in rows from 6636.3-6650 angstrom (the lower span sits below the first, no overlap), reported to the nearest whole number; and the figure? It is 92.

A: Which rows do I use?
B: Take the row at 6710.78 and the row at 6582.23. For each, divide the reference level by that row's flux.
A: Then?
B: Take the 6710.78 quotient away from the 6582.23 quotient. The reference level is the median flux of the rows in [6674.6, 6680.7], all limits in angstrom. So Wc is -0.13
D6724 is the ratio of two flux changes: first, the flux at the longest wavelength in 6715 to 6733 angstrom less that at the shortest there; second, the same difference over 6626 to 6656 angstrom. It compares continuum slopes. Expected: 1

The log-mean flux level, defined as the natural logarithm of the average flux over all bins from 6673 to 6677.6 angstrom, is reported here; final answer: 2.23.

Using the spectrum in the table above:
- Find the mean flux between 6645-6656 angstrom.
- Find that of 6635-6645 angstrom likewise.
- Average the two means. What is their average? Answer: 9.41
